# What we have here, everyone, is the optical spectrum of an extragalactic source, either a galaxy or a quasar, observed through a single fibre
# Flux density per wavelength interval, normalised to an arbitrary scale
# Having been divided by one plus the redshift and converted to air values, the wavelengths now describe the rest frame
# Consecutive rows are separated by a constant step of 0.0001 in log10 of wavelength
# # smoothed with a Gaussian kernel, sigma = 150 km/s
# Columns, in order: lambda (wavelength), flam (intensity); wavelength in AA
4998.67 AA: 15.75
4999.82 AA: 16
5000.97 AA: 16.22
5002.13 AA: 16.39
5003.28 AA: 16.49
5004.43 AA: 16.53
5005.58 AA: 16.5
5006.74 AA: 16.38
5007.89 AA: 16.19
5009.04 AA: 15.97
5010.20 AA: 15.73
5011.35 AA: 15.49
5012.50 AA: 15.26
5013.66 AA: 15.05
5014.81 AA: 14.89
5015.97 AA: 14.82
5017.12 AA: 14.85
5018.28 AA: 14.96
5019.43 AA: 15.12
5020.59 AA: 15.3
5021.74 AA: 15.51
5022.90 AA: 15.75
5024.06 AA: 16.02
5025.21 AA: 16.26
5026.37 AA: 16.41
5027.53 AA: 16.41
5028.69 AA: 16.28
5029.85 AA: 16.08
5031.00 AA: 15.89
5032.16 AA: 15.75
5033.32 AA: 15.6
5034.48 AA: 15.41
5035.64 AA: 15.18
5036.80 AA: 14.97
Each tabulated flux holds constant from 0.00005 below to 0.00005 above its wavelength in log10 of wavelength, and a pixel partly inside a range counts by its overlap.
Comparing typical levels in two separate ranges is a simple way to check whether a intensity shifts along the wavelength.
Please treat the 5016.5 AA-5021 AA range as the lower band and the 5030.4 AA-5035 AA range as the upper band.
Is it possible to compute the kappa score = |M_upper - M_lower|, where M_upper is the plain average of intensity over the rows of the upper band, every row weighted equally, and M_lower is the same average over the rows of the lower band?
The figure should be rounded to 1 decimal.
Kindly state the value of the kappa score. 0.6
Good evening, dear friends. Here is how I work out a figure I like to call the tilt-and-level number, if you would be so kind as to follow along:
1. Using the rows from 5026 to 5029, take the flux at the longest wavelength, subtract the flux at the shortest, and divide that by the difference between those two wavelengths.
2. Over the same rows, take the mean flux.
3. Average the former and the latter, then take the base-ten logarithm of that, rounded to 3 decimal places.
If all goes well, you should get 0.911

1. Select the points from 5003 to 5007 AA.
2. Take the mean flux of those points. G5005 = 16.5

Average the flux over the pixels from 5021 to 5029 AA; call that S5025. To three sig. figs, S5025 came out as 16.1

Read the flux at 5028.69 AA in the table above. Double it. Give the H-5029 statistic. 32.6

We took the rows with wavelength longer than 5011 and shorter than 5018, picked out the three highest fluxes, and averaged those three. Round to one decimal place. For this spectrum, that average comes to 15.3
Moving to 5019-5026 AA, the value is 16.0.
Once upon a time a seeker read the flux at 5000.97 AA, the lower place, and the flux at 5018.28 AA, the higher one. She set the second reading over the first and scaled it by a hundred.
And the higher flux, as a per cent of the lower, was 92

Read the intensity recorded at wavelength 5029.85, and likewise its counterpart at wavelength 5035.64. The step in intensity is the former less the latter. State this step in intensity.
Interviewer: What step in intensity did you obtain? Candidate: 0.9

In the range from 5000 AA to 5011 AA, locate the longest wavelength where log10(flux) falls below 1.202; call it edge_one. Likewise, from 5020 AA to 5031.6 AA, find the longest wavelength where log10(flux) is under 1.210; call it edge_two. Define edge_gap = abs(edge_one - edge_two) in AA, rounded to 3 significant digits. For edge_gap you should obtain 20.8 AA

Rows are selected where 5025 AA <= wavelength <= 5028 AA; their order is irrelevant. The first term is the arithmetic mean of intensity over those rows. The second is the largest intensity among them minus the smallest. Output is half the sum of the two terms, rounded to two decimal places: 8.25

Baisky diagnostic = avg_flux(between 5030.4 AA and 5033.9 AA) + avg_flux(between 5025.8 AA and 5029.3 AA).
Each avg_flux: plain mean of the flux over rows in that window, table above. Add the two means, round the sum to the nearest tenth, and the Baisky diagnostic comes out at 32.1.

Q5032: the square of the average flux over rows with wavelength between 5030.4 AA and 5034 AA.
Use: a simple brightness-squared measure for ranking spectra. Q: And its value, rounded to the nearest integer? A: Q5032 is 248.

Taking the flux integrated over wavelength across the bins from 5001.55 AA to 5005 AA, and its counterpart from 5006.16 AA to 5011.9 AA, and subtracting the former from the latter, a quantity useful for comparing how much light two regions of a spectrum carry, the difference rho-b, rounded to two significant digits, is 35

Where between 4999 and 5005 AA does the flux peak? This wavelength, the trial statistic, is 5004.43 AA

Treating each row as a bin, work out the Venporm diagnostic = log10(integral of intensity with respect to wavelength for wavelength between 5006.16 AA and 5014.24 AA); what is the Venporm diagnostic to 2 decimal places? 2.10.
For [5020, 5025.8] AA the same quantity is 1.96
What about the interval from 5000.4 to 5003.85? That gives 1.75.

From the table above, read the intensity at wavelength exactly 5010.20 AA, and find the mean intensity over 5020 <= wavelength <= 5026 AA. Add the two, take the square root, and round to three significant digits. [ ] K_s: 5.61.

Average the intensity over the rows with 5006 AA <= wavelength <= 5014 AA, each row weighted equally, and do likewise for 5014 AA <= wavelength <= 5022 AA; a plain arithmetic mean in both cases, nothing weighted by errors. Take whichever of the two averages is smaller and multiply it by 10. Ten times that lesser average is 151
